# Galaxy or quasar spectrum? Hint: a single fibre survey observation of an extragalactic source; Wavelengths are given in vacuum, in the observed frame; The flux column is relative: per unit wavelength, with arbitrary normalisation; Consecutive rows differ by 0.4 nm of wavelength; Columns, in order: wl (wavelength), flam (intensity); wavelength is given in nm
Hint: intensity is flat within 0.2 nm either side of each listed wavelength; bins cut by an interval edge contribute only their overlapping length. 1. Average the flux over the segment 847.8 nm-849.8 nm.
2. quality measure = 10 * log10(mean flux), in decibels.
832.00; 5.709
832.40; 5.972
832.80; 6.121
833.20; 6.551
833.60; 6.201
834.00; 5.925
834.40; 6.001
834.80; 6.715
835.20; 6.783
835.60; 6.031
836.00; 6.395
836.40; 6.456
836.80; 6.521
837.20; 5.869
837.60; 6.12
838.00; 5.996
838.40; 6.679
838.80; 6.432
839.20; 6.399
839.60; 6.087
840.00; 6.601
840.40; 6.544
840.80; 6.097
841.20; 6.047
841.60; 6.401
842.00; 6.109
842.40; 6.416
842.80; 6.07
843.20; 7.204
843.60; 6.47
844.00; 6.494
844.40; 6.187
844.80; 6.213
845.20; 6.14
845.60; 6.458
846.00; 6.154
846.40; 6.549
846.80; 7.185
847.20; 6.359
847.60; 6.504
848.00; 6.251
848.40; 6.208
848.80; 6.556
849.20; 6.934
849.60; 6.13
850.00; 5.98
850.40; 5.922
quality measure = 8.07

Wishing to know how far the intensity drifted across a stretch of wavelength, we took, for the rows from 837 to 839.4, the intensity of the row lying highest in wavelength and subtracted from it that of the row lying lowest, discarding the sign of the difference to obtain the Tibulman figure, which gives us 0.53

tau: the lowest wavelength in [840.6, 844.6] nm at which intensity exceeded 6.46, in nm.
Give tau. 843.20 nm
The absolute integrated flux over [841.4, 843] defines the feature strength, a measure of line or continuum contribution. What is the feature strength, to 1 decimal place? 10.0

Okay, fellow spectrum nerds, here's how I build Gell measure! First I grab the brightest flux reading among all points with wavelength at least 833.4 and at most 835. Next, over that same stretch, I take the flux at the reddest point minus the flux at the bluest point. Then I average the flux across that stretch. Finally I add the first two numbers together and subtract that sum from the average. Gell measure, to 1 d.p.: -1.0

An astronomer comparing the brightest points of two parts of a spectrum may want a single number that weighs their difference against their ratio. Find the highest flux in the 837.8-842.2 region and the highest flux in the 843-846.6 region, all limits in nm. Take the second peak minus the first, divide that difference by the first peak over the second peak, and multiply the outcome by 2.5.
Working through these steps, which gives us 1.42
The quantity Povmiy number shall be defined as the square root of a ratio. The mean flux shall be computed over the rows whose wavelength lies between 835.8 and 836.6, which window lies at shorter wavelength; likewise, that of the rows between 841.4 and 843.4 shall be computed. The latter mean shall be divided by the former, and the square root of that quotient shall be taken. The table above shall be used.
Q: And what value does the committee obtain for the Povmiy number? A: 1.001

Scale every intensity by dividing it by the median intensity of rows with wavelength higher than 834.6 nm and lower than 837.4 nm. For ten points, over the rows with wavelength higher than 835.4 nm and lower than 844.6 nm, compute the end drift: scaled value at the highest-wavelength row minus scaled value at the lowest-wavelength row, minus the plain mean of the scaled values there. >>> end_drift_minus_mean -0.957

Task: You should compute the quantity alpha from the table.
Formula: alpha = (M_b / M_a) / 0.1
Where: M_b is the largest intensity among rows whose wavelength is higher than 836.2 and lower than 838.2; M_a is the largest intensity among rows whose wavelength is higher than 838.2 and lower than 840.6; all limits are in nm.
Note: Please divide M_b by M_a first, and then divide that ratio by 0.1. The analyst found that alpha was 9.8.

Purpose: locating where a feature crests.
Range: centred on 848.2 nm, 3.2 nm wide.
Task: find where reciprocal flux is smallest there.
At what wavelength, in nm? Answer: 846.80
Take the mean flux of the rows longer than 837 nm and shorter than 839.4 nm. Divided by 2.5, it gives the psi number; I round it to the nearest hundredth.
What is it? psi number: 2.50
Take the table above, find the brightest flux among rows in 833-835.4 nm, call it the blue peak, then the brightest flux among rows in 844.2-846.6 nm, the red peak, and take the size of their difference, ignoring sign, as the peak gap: 0.23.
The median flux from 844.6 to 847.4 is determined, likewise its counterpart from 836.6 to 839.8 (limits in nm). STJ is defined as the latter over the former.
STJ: 0.98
